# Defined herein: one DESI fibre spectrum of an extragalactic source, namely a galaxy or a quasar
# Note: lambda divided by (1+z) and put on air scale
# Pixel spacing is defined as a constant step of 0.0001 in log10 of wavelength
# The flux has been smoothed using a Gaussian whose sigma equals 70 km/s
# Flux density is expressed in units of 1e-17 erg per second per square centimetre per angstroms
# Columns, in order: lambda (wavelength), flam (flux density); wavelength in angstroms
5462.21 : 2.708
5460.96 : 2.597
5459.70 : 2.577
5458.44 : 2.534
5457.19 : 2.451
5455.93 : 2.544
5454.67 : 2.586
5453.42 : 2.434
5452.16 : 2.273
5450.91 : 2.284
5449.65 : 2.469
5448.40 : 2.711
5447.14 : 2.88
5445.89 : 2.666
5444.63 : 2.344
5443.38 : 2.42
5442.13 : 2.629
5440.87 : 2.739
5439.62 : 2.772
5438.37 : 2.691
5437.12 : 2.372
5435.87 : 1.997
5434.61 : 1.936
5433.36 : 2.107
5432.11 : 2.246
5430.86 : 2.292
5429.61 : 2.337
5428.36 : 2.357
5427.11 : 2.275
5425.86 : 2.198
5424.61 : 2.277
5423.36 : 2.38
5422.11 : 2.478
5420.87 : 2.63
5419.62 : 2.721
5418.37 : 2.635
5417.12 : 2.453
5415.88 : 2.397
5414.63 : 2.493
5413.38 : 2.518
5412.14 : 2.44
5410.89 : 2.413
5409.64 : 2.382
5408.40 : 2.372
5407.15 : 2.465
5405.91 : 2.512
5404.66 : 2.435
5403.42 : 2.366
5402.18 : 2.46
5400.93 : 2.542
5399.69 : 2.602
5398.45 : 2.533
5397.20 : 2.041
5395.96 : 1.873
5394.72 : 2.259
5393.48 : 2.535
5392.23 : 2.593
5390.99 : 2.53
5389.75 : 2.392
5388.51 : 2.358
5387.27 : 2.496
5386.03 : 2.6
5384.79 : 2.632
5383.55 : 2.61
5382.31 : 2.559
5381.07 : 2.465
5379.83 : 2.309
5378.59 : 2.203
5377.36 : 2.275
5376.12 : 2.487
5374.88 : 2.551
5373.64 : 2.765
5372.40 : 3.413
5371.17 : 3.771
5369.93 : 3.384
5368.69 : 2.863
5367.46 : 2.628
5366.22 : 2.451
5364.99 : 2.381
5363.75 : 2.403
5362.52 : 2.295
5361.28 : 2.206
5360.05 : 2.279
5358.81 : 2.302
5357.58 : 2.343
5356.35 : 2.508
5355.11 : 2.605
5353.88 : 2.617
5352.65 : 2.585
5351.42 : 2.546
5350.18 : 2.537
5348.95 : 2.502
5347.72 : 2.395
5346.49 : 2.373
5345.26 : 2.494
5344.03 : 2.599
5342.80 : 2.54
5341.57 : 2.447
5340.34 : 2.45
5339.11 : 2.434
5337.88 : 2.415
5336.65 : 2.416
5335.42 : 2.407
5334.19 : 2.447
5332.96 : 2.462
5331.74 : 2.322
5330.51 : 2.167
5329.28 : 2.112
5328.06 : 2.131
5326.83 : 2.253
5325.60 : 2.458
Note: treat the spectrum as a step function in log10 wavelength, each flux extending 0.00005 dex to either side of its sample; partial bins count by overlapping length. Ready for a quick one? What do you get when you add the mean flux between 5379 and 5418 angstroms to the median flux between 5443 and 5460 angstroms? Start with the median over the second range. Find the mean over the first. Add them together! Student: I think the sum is 4.941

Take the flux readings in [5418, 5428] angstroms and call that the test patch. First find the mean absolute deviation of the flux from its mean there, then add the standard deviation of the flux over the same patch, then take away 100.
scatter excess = -99.6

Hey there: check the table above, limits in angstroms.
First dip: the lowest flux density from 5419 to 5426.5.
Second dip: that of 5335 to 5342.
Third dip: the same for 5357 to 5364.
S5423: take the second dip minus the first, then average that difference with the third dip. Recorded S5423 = 1.21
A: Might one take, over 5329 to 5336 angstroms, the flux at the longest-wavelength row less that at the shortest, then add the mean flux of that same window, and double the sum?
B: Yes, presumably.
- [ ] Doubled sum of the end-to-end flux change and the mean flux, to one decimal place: 5.2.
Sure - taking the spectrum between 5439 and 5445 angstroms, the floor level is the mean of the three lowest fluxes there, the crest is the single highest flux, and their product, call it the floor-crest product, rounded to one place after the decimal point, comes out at 6.8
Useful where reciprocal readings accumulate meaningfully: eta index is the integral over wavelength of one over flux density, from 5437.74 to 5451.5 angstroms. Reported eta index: 5.3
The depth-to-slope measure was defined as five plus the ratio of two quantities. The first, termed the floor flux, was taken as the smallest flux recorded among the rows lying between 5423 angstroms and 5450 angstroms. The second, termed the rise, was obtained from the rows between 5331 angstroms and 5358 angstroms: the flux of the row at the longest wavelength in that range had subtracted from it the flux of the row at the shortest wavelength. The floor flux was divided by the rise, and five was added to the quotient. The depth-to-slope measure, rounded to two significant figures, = 97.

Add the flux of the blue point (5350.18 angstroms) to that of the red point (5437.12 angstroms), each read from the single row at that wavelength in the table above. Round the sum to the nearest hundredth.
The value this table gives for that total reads 4.91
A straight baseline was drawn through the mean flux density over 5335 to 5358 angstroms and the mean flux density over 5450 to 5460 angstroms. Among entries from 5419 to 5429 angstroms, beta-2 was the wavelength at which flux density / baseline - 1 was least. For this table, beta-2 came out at 5425.86 angstroms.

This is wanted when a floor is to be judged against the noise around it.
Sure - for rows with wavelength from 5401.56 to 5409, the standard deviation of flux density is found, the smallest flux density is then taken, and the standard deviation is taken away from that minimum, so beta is 2.31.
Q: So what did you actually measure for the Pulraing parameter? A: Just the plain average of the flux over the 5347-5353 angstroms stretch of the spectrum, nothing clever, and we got 2.51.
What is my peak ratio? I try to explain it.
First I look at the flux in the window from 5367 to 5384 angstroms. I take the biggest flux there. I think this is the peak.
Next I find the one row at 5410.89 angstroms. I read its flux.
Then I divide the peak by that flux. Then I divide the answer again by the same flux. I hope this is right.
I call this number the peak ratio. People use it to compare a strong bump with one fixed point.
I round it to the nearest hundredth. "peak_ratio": 0.65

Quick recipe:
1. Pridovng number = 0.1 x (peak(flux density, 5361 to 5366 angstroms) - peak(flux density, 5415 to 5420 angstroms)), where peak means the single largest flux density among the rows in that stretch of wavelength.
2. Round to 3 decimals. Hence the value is -0.032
